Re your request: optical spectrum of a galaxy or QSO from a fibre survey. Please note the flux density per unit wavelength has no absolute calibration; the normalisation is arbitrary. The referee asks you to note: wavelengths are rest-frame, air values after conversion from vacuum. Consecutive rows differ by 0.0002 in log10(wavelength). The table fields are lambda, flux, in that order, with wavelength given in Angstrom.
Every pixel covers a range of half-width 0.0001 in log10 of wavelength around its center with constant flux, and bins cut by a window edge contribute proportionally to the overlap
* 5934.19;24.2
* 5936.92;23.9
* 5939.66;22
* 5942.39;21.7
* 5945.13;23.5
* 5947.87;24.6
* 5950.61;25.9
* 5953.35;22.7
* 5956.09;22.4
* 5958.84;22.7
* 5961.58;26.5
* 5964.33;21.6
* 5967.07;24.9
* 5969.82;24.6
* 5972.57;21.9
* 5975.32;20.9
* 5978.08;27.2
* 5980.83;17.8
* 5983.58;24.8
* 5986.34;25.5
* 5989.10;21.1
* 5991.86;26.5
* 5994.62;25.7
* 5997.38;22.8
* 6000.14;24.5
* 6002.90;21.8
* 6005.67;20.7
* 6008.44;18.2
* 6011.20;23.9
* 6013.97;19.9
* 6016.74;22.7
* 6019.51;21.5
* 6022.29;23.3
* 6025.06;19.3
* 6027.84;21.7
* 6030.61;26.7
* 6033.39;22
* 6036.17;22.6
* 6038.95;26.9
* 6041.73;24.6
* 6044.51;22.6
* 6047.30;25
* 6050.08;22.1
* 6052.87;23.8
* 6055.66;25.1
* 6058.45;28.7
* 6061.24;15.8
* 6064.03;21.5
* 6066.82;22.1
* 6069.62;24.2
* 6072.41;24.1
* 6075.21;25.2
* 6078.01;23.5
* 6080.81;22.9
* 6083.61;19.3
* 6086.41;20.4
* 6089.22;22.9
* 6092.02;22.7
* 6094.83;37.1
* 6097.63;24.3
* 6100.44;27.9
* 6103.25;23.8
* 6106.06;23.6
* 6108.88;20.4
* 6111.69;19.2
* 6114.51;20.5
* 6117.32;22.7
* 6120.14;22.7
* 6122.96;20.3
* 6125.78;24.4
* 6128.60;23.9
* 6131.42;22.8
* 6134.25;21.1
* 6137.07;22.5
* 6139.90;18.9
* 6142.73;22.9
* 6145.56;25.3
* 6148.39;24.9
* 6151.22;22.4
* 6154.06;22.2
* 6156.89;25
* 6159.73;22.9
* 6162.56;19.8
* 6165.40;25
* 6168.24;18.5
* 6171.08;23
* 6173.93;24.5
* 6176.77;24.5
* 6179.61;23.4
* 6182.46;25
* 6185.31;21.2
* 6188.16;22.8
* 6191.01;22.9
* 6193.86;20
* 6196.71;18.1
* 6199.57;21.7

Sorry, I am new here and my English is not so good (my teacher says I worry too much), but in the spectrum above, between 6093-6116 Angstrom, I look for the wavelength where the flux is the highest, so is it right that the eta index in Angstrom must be 6094.83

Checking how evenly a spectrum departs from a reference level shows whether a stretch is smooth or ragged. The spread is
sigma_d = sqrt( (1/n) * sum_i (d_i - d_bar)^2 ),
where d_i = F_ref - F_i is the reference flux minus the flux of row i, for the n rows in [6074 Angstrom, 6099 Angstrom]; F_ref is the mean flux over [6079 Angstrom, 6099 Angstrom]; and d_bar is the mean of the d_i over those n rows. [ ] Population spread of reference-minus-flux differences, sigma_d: 4.9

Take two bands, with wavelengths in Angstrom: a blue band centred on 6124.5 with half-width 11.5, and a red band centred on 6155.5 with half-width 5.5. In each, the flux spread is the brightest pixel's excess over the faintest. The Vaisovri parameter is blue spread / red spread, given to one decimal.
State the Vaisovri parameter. 1.5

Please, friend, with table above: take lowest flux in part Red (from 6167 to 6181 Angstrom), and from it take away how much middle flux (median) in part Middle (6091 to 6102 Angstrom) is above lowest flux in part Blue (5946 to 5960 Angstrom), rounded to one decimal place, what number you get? 14.8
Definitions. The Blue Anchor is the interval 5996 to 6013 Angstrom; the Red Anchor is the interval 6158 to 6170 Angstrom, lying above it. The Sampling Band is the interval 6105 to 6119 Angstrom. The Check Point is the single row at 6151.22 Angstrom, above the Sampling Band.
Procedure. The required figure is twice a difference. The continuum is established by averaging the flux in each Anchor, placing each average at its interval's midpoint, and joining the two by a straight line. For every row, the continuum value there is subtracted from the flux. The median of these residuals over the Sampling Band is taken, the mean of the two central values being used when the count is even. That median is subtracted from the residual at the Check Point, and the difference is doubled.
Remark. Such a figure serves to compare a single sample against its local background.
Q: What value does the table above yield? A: 4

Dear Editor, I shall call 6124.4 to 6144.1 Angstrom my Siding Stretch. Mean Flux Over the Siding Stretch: 22.4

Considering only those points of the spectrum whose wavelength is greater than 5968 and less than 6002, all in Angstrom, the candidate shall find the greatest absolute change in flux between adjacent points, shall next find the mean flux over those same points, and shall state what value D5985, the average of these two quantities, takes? 16.5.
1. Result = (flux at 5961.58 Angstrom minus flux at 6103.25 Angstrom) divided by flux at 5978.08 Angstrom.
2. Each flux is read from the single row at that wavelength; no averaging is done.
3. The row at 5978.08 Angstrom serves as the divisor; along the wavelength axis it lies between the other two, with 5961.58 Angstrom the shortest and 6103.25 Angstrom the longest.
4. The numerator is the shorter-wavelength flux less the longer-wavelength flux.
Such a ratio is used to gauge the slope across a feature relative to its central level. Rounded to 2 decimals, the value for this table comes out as 0.10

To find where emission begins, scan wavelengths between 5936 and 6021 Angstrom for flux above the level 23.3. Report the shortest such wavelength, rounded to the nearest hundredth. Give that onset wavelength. 5936.92 Angstrom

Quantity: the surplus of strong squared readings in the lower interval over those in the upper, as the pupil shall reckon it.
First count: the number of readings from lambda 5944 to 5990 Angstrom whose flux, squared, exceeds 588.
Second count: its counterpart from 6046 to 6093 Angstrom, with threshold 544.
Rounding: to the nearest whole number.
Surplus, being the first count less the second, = 0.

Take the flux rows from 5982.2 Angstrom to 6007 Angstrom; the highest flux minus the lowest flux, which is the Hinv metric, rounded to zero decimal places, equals 6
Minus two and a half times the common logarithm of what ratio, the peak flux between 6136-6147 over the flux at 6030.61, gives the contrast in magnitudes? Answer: 0.06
